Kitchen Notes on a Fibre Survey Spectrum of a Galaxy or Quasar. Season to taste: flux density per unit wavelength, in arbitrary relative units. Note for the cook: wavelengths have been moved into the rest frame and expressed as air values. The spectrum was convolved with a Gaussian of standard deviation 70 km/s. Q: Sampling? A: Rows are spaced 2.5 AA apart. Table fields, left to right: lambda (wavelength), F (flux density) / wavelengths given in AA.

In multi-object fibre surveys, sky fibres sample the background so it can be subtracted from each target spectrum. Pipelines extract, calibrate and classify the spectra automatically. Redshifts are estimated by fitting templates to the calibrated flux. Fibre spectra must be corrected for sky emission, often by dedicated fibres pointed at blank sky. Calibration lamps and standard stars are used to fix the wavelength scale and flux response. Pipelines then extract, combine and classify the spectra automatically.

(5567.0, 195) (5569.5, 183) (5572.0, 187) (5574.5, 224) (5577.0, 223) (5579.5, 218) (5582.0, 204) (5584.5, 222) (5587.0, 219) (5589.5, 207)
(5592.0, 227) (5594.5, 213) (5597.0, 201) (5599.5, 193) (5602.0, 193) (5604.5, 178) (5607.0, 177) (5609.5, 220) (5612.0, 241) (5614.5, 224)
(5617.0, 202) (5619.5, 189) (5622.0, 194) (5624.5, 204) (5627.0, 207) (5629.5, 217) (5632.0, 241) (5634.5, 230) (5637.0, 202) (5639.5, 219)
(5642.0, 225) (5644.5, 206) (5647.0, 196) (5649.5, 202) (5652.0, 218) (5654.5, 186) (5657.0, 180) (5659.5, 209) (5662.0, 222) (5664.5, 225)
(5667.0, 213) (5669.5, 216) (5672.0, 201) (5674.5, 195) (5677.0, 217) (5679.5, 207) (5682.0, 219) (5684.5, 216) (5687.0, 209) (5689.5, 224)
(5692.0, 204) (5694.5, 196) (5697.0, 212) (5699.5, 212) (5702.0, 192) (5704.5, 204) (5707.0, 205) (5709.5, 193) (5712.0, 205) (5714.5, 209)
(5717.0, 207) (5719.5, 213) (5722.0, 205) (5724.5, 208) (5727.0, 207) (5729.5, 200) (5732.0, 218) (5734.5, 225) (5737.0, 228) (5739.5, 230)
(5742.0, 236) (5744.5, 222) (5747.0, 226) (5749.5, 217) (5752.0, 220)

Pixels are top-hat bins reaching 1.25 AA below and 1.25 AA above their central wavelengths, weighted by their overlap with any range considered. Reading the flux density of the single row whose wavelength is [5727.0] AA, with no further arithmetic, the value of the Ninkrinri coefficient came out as 207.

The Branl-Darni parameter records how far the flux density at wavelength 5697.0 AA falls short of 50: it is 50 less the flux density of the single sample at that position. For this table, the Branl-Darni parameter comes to -162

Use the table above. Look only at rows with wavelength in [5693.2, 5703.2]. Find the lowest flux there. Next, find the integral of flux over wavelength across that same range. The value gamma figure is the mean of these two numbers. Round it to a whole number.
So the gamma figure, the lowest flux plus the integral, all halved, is 1111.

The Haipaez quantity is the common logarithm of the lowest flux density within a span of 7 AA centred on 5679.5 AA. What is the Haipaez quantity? 2.316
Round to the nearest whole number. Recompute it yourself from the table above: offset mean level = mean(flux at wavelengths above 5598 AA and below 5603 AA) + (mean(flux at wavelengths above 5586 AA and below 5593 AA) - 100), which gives 311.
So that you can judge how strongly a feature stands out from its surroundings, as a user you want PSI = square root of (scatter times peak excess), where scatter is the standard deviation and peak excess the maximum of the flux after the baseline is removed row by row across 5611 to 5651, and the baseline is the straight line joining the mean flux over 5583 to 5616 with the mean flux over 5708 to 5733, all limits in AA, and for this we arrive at 23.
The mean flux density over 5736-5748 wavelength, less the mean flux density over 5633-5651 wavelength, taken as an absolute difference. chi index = 17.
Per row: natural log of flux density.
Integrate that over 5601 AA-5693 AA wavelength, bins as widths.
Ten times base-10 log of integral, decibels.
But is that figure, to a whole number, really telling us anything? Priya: 27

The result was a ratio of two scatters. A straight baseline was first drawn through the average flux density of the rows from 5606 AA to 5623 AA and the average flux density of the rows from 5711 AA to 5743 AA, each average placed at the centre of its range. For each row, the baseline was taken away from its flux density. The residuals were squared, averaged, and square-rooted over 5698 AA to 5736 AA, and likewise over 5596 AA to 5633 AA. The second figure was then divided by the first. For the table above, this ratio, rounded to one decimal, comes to 1.8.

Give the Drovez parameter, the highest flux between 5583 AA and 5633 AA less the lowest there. 64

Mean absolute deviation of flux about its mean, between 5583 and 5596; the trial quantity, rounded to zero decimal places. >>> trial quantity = 6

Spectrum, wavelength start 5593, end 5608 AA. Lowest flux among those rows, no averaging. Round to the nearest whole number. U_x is 177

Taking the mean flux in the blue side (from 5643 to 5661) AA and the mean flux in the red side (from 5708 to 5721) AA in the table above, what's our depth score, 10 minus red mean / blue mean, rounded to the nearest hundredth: 8.97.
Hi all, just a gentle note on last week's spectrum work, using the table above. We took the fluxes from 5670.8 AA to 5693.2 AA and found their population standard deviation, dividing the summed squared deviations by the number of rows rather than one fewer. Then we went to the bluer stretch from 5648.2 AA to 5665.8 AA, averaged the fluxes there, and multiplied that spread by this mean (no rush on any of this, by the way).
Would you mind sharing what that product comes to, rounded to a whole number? 1834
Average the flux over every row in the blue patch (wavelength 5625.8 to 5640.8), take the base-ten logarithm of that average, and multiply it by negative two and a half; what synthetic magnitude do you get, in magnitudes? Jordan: -5.85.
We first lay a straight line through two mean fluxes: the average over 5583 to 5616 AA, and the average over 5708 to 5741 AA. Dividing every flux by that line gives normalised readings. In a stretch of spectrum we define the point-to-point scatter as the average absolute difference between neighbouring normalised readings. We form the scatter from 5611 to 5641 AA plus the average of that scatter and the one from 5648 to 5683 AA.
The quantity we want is 0.137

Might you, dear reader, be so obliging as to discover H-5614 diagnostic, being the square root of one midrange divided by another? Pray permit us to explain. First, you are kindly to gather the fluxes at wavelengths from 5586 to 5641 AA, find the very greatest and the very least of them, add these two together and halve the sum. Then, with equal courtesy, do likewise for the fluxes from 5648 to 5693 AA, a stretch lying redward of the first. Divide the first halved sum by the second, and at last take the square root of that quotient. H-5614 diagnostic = 1.02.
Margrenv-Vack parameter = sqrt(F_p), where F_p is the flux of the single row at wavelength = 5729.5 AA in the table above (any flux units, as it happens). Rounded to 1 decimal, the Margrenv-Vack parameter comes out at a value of 14.1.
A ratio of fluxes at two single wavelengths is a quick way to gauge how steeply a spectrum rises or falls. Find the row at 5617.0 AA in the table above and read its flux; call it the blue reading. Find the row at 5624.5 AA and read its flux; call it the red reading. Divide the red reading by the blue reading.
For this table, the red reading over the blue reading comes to 1.01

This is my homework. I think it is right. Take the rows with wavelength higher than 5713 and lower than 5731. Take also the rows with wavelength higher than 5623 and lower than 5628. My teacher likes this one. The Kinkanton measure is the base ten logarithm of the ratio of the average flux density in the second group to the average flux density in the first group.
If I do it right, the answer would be 0.00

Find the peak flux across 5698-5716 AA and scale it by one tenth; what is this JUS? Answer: 21.2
